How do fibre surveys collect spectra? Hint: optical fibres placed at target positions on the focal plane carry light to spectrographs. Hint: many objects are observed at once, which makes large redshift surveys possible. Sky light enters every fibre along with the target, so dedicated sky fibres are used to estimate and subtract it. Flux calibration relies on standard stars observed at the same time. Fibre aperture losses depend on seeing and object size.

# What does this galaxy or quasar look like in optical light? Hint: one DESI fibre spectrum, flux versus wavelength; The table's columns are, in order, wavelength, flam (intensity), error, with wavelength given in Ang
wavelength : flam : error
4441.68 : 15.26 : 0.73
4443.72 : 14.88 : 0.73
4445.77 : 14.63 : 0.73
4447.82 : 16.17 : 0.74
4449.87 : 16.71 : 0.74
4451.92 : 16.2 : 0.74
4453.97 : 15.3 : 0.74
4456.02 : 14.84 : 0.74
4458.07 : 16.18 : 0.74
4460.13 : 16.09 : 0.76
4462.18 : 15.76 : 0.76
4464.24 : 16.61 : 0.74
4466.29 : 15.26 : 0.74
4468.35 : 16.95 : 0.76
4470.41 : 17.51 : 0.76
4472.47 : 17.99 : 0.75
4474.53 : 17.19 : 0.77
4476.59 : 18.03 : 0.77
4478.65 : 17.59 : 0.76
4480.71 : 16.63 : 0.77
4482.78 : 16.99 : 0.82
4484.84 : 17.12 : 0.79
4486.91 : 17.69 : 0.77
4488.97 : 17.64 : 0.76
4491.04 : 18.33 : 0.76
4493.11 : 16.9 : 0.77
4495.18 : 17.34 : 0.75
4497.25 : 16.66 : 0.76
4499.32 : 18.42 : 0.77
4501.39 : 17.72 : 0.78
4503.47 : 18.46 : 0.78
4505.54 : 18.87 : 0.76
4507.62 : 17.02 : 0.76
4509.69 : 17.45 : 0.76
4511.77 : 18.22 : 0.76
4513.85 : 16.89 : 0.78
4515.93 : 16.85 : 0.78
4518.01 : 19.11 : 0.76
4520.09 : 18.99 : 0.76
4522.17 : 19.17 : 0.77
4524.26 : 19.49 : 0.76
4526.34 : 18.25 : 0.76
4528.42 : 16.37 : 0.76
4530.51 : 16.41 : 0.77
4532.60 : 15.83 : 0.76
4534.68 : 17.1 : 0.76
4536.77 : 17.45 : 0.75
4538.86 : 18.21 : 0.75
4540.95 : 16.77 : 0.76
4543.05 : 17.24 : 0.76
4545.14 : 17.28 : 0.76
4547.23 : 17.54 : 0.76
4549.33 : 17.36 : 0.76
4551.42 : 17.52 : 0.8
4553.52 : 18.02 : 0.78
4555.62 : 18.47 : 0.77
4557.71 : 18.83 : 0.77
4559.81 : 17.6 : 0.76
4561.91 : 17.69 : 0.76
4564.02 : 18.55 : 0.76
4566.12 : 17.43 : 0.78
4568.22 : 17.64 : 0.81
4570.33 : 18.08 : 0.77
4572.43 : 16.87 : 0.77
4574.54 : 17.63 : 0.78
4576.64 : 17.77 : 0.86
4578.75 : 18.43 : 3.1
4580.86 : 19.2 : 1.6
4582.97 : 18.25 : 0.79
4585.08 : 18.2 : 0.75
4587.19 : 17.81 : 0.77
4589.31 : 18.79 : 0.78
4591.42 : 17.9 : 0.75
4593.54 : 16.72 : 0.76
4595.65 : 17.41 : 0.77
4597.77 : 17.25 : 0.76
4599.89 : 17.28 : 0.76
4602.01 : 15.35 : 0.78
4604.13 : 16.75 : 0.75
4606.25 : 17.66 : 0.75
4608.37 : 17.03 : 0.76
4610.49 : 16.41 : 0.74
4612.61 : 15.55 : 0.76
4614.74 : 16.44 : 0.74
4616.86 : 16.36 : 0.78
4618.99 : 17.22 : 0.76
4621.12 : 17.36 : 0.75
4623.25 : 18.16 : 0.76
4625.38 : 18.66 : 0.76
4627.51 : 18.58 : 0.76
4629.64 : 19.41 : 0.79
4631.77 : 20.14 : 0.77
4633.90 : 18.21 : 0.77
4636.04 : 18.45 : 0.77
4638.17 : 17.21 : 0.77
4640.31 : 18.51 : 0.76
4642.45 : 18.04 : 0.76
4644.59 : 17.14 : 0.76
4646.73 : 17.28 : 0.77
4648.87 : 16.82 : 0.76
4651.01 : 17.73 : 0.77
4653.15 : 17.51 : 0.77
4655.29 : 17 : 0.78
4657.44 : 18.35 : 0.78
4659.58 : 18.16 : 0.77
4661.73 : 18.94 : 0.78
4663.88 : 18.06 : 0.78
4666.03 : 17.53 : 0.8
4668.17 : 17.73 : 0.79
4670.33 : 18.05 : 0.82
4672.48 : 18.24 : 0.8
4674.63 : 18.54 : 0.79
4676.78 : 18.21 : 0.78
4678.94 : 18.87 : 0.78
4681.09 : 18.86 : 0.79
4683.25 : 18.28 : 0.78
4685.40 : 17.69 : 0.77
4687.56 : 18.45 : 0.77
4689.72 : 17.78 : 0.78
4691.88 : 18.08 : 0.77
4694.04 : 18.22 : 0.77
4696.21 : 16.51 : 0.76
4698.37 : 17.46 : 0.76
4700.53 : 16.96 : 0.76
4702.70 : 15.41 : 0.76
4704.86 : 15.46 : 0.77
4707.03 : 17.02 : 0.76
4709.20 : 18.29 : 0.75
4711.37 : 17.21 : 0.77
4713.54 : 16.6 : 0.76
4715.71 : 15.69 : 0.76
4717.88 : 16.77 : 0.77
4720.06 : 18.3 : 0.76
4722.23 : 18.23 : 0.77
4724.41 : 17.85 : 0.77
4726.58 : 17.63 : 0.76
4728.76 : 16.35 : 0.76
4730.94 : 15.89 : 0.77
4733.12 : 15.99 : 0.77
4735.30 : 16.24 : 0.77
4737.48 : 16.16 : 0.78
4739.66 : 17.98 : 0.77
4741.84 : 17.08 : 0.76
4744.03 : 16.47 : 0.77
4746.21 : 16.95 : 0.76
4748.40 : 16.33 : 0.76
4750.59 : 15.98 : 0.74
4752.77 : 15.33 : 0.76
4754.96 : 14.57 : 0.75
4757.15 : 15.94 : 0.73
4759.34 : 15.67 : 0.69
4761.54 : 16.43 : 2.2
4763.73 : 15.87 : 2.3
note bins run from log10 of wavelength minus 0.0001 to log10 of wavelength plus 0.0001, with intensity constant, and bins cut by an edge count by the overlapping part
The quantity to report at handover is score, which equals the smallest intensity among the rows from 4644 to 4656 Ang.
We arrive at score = 16.82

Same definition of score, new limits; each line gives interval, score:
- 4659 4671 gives 17.53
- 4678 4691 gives 17.69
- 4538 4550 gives 16.77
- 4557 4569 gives 17.43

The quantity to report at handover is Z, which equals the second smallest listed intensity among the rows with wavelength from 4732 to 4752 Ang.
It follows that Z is 15.99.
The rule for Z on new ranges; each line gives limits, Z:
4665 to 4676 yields 17.73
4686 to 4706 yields 15.46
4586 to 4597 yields 17.41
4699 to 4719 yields 15.46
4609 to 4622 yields 16.36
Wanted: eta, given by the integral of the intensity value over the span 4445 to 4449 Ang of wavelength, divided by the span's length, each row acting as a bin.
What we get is 15.5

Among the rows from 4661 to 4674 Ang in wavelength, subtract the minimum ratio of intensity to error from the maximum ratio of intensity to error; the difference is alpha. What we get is 2.4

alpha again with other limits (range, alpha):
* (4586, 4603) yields 4.4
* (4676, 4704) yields 3.9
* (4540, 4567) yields 2.6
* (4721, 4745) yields 3.0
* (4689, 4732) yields 4.3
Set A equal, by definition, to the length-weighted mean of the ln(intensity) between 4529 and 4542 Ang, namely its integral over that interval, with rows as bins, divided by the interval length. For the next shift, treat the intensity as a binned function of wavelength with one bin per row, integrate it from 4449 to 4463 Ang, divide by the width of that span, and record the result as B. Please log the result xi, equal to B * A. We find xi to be 45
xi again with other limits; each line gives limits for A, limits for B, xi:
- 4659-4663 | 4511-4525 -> 54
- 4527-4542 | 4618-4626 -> 50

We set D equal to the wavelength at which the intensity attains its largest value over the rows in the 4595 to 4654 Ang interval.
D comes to 4631.77 Ang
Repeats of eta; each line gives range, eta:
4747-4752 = 16.2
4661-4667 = 18.1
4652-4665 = 18.0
